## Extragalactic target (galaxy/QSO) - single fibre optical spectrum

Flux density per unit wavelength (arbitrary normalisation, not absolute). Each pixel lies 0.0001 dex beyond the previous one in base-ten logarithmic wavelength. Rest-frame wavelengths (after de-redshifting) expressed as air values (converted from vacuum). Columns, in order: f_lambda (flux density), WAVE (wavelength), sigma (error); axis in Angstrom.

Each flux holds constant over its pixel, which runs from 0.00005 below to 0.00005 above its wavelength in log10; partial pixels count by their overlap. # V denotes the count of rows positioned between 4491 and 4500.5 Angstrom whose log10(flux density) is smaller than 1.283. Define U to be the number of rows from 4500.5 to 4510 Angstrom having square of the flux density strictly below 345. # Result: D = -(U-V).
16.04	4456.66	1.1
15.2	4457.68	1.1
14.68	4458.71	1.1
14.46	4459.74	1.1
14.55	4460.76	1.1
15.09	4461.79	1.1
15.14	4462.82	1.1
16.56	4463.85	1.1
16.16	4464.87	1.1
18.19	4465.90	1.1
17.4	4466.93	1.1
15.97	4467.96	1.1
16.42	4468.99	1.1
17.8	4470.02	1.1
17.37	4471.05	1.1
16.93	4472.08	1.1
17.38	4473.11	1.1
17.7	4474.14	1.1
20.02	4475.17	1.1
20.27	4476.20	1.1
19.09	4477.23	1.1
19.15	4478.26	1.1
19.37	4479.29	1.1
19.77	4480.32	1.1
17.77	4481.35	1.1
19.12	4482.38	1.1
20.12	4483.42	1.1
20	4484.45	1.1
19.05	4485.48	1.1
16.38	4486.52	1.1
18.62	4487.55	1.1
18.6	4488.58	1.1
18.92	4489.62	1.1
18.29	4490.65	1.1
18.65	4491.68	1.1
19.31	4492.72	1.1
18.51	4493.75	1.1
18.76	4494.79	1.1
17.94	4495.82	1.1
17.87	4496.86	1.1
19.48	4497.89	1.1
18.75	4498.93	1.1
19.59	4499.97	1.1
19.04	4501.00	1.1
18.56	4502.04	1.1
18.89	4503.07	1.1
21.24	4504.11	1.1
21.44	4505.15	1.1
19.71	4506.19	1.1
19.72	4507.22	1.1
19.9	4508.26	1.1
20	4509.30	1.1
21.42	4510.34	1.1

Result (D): 5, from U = 1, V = 6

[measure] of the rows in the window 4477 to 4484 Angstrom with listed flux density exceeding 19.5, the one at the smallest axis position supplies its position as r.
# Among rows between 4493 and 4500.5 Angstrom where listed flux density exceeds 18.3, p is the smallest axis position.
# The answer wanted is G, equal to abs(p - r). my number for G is 13.4 Angstrom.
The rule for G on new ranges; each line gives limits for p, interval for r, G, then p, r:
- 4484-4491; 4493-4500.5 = 15.5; 4484.45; 4499.97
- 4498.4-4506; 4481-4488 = 15.5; 4498.93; 4483.42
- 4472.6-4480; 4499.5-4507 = 24.8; 4475.17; 4499.97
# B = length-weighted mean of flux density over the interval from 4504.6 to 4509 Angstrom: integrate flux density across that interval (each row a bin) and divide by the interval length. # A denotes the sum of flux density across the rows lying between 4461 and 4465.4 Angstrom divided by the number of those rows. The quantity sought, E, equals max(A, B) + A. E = 35.9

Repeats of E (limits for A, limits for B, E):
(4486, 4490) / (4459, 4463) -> 36.3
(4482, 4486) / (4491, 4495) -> 39.1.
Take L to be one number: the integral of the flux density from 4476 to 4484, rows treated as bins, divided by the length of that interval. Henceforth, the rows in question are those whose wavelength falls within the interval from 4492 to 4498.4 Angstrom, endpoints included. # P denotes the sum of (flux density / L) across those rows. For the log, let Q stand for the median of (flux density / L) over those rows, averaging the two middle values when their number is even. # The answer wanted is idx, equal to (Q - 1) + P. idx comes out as 5.76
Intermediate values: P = 5.79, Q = 0.97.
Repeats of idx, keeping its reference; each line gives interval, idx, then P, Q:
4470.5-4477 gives 5.59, 5.68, 0.91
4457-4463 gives 4.39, 4.62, 0.77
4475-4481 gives 6.11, 6.09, 1.01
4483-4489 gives 5.82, 5.84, 0.98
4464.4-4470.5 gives 5.16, 5.28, 0.88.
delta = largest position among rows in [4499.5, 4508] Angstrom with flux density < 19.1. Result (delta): 4503.07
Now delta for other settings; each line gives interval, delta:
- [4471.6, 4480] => 4477.23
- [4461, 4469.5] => 4468.99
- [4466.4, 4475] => 4474.14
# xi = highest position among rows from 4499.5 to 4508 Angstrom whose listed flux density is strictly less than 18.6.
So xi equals 4502.04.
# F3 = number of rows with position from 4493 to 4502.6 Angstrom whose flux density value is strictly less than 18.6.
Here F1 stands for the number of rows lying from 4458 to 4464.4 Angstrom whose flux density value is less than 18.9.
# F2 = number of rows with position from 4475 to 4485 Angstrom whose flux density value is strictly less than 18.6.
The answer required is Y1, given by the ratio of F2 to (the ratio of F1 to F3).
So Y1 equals 0.7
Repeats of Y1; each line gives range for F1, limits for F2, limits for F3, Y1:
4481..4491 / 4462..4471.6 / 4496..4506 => 3.6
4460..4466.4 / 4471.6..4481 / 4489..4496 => 1.5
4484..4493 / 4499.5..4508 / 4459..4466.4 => 1.4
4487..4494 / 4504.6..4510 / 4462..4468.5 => 0.0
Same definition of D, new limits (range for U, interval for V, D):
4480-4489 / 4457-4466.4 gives 7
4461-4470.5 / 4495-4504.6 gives -3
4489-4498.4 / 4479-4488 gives 1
